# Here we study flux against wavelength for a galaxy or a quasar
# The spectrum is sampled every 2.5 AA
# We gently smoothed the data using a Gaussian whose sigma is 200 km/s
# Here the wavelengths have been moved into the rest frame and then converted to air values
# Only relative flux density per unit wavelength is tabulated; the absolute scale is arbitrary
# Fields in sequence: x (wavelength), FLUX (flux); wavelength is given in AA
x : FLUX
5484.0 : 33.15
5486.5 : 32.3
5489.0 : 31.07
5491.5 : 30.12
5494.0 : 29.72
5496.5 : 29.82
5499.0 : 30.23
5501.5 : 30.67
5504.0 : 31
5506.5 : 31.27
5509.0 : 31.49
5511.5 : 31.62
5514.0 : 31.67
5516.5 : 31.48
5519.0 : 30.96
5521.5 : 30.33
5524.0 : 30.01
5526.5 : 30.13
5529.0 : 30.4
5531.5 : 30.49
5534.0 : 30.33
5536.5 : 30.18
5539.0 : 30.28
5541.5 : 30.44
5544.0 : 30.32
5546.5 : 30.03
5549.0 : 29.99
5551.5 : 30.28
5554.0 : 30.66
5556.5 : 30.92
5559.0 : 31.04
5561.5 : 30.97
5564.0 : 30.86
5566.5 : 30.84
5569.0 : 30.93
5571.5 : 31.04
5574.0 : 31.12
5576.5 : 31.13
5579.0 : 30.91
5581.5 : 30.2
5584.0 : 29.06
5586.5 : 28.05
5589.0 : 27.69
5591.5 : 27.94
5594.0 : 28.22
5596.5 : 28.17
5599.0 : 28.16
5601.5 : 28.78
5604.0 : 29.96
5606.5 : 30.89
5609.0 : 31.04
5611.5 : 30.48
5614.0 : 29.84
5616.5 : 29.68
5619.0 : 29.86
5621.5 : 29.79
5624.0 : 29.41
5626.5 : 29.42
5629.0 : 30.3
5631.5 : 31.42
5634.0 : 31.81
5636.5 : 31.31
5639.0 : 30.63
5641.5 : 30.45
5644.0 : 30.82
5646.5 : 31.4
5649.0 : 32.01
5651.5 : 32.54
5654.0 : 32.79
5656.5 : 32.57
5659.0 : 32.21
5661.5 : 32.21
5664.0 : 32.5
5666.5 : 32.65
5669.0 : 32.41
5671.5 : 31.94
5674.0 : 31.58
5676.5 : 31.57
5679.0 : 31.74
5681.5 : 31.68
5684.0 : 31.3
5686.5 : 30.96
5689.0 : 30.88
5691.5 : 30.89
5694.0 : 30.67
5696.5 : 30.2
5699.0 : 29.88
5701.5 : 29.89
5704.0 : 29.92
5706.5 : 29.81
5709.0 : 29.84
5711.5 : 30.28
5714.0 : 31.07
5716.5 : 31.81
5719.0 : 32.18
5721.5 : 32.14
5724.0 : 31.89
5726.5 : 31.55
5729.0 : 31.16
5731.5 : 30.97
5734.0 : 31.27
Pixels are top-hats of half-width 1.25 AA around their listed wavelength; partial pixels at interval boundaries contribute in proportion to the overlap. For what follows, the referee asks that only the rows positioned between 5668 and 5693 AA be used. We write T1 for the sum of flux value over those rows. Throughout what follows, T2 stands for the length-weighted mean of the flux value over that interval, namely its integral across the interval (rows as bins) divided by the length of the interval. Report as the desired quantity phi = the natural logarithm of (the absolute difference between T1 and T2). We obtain 5.65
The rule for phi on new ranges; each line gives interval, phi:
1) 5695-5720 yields 5.61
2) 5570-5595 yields 5.58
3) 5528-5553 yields 5.61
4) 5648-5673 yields 5.67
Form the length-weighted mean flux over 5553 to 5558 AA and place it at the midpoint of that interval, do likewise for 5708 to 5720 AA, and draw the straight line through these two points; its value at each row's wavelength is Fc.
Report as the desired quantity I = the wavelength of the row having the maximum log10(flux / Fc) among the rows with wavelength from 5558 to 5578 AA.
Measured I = 5576.5 AA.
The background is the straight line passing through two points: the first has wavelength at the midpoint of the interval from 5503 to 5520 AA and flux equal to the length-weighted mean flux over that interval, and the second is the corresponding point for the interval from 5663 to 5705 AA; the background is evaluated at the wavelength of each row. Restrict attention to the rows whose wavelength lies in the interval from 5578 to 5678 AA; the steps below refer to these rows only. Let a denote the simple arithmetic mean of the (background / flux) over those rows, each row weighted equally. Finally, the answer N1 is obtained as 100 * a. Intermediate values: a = 1.03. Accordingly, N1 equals 103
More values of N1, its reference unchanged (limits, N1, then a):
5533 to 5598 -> 104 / 1.04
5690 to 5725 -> 102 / 1.02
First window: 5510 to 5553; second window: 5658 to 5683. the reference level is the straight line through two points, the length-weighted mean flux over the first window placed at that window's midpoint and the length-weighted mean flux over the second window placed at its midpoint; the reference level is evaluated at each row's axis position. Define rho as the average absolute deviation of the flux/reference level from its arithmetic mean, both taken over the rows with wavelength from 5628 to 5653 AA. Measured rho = 0.018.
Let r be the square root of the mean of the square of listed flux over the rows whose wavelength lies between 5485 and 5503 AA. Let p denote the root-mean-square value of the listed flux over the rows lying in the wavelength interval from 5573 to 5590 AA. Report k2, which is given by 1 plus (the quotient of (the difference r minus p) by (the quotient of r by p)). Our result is 1.8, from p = 29.8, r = 30.6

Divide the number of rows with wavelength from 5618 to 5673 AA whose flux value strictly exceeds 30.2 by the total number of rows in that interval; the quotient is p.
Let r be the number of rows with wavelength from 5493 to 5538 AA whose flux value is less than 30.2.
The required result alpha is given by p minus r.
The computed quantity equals -4.2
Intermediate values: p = 0.82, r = 5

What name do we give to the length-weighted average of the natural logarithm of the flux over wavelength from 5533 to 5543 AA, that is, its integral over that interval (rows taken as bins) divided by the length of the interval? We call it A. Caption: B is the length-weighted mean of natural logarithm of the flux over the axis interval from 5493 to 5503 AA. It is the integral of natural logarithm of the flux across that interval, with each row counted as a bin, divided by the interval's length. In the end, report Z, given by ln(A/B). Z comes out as 0.002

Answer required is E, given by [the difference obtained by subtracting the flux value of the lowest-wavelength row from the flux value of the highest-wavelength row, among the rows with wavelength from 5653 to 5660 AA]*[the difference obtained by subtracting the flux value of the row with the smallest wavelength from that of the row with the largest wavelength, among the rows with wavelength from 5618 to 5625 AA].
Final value 0.3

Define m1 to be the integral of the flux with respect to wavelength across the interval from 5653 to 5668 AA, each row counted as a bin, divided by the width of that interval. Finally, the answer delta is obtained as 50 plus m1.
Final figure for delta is 82.5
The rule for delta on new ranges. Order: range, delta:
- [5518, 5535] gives 80.4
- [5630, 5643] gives 81.1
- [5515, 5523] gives 80.9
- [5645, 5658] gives 82.2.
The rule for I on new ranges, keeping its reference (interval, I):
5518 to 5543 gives 5519.0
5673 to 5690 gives 5679.0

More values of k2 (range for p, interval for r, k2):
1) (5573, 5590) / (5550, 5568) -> 2.0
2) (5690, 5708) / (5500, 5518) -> 2.1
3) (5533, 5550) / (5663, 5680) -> 2.7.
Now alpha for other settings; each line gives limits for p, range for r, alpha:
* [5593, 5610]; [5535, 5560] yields -2.7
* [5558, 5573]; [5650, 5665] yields 1.0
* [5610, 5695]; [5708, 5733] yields -0.2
